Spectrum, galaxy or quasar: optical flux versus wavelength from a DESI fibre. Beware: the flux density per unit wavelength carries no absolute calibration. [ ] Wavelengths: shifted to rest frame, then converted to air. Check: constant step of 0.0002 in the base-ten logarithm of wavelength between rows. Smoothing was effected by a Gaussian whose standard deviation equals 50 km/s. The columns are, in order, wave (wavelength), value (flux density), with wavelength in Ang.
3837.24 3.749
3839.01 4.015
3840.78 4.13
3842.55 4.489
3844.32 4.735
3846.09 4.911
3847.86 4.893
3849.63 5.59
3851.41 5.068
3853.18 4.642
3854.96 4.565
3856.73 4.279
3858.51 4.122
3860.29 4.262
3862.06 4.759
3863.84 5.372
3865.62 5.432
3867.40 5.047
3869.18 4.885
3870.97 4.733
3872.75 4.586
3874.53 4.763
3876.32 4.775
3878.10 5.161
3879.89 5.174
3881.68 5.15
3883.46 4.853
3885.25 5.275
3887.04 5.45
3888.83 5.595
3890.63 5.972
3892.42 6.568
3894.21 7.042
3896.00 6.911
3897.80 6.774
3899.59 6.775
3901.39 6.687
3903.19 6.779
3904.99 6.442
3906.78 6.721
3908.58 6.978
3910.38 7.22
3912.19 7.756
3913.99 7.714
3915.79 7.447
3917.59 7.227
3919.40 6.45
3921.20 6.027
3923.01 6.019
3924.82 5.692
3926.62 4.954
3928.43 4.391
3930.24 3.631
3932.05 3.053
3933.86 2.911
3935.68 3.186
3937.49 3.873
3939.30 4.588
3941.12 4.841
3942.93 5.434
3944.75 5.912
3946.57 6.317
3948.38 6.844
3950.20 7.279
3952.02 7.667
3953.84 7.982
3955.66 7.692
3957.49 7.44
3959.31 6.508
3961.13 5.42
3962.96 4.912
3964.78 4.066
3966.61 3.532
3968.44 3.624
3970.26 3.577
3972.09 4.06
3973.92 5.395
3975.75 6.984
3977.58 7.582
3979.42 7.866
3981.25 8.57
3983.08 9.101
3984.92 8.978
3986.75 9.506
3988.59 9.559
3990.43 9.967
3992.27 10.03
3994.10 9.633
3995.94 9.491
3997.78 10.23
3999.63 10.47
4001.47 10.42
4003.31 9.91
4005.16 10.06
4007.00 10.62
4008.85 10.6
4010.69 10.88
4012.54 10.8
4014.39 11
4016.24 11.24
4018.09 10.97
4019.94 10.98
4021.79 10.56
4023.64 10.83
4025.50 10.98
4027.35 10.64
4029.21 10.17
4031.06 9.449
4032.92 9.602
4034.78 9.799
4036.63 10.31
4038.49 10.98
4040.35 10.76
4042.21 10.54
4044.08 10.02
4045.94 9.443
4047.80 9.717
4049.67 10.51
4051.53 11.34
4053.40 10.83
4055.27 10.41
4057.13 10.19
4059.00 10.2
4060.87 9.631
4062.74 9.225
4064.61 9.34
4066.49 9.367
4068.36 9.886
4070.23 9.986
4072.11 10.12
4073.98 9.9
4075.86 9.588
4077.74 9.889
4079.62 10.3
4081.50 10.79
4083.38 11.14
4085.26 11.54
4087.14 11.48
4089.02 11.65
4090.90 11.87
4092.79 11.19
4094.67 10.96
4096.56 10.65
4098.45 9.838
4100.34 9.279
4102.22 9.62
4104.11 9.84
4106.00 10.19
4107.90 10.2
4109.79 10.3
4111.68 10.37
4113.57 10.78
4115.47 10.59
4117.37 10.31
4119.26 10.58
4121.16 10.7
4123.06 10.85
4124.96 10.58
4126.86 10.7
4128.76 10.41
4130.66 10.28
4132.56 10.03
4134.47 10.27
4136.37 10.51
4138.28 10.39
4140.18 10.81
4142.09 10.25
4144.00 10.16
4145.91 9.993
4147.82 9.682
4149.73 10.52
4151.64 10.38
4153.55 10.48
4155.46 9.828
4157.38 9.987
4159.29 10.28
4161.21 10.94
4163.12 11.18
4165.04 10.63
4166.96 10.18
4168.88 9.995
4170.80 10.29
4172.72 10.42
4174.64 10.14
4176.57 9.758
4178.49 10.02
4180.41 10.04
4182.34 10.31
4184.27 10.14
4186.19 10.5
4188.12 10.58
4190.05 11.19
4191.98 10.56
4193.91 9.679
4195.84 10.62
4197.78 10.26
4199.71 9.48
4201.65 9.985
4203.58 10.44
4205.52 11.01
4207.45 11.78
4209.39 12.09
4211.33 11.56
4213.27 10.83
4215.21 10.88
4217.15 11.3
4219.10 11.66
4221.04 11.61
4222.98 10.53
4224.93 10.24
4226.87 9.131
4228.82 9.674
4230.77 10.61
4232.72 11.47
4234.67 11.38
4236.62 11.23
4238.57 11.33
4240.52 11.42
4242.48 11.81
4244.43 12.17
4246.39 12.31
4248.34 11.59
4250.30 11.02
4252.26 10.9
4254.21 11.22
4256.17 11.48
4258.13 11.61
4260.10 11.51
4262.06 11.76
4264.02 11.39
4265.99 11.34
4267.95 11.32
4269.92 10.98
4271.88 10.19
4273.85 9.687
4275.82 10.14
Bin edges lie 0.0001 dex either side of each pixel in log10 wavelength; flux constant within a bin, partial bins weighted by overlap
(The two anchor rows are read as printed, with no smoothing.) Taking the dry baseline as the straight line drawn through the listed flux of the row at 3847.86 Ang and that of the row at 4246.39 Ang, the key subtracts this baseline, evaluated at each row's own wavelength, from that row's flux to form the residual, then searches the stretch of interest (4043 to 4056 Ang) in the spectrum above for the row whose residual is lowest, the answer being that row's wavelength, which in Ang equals 4045.94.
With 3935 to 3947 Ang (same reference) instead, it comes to 3935.68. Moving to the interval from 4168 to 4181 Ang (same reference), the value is 4176.57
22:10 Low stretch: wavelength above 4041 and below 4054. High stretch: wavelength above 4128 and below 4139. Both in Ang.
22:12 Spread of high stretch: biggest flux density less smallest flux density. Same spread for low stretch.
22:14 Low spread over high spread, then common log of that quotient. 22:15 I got 0.6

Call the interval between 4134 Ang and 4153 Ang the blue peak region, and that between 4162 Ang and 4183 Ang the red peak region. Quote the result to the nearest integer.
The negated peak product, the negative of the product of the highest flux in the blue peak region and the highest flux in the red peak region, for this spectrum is -121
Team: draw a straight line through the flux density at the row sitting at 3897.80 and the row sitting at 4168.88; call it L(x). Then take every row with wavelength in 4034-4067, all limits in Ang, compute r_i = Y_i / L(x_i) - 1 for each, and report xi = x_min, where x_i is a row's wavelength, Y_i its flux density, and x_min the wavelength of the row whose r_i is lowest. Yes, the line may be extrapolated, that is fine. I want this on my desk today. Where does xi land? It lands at 4062.74 Ang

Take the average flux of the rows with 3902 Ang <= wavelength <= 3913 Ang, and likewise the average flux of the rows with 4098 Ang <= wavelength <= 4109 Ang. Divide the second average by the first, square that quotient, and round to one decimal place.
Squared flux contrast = 2.0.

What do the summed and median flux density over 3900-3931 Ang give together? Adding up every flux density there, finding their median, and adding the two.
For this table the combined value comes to 115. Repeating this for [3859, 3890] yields 90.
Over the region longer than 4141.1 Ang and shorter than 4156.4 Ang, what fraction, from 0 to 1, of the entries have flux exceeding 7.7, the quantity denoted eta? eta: 1.00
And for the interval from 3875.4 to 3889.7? 0.00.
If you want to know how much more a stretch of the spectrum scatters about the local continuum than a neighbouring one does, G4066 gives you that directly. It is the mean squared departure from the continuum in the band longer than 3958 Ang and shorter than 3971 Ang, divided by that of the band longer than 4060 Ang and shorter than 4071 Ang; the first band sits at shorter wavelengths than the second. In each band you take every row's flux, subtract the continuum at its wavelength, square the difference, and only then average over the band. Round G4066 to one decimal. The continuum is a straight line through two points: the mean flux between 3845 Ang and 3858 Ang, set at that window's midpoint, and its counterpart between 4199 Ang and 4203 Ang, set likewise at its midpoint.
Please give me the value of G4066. 1.6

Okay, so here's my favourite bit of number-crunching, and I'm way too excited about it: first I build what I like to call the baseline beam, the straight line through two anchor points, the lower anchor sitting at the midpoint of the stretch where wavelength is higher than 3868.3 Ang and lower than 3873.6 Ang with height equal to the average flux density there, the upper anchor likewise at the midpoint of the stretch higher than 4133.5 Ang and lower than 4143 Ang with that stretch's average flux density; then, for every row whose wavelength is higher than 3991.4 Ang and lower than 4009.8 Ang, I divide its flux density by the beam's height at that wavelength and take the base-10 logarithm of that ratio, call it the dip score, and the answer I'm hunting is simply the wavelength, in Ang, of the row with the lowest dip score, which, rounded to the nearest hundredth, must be 3995.94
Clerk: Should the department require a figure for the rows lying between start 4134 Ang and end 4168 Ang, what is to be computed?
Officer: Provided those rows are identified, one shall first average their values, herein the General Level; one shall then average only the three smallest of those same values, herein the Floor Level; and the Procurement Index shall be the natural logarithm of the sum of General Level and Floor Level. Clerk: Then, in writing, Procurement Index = 3.0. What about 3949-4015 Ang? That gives 2.5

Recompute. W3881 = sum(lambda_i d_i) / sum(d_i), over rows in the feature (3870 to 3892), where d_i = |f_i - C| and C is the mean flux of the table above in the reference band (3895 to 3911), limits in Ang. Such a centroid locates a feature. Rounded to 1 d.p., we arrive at 3879.5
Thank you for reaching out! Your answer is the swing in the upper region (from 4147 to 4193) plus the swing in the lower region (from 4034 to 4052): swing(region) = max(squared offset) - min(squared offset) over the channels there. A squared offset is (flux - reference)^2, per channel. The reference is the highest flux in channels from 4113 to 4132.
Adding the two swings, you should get 3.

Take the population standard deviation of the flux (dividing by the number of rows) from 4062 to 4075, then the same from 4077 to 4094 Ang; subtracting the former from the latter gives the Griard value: 0.28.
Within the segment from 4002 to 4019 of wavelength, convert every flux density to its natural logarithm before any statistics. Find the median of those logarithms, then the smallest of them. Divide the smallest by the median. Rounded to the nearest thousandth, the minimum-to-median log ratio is 0.964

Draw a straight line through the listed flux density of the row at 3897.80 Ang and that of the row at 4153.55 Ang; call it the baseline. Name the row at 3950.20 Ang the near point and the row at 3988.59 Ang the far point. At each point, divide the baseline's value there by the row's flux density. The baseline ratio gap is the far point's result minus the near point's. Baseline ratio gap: -0.2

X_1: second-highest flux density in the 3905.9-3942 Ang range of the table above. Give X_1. 7.714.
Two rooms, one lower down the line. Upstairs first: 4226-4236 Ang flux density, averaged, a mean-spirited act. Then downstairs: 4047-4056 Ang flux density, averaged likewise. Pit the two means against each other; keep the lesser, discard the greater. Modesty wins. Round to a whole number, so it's 10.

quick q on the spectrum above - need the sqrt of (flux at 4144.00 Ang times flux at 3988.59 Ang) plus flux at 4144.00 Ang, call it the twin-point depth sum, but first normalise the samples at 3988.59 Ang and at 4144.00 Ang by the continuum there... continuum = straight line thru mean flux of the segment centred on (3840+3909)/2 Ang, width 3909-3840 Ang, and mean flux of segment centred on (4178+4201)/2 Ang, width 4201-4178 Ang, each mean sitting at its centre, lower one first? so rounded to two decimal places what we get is 2.25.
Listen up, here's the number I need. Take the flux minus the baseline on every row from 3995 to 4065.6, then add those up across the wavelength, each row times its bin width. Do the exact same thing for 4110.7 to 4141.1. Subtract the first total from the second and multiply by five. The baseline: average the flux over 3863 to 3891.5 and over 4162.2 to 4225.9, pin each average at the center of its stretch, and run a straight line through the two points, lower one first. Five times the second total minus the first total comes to -741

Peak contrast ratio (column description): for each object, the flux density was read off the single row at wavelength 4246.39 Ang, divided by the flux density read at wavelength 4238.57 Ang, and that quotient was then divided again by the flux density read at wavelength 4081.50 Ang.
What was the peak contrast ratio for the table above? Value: 0.10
